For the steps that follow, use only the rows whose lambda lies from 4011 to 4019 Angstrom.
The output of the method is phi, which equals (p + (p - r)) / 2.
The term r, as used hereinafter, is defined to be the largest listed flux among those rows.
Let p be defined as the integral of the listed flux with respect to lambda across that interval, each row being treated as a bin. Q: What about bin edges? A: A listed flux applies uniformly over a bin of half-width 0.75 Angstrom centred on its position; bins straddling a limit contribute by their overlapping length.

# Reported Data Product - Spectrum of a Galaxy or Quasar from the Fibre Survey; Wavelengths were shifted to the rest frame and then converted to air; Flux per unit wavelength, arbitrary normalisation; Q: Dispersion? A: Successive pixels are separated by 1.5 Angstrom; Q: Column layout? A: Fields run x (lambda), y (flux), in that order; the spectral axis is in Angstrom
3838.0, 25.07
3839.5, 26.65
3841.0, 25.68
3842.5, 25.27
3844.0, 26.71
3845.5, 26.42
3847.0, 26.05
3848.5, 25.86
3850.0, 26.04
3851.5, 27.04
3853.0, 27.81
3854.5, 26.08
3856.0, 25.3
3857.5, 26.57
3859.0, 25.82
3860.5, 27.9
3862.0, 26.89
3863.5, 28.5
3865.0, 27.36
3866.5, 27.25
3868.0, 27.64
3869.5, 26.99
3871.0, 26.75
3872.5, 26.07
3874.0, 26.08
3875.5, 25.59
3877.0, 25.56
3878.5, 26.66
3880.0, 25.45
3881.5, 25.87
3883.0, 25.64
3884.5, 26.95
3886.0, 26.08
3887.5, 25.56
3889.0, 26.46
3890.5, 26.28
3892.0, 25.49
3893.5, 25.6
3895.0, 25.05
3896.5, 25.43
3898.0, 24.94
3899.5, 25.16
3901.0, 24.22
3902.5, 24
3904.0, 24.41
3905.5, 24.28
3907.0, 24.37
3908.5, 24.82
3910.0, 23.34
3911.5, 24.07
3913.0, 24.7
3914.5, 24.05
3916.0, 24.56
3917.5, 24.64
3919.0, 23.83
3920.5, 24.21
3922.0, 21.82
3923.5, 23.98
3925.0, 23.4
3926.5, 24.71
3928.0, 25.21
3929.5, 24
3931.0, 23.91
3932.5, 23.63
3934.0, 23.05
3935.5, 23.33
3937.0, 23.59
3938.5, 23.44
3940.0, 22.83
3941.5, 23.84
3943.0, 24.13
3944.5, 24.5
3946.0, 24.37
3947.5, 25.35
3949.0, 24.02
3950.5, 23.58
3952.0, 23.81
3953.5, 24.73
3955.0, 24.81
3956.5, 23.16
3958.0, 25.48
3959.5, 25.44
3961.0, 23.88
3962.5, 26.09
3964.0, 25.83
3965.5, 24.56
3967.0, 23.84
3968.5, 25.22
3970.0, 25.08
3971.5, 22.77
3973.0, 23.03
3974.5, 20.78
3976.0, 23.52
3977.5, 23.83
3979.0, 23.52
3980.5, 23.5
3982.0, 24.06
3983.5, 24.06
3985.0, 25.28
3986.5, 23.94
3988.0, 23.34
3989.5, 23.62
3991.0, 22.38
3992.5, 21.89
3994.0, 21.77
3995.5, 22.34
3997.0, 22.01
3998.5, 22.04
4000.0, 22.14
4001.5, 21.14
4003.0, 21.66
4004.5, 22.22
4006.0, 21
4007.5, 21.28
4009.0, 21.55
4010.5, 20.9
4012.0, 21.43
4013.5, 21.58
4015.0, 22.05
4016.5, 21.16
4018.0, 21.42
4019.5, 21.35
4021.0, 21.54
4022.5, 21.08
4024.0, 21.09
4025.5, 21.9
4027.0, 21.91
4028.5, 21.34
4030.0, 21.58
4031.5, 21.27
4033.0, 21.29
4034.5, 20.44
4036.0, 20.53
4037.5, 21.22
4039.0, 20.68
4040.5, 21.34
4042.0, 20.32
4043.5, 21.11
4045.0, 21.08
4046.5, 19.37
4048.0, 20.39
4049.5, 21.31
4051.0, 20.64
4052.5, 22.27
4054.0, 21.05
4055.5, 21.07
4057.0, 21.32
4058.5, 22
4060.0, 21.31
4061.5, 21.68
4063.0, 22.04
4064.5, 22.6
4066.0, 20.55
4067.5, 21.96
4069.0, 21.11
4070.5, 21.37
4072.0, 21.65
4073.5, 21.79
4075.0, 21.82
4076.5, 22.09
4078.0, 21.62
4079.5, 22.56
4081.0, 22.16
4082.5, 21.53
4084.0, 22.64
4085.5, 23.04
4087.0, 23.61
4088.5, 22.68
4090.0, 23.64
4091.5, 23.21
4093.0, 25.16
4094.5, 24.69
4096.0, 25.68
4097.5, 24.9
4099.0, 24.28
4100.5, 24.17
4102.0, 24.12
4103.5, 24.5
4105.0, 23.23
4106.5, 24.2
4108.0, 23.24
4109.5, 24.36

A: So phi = 161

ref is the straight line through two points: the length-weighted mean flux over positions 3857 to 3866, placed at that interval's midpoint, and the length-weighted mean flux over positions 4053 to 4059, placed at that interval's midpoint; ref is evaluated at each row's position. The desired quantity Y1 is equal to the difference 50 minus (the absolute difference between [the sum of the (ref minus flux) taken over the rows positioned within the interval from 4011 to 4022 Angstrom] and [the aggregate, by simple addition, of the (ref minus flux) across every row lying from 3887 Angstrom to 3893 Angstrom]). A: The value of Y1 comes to 44.3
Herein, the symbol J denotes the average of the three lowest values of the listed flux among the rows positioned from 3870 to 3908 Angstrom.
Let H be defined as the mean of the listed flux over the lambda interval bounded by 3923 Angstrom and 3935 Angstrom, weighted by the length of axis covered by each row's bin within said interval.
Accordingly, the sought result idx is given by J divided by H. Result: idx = 1.01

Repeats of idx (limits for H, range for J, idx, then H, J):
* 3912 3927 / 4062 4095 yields 0.88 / 24.0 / 21.0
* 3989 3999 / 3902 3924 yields 1.03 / 22.3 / 23.0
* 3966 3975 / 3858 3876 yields 1.10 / 23.6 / 25.8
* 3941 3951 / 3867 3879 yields 1.06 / 24.3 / 25.7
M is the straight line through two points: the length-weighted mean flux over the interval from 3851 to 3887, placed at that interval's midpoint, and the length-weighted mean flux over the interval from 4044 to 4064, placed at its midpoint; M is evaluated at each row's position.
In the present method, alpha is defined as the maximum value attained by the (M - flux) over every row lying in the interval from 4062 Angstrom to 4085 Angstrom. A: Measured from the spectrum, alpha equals 0.3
